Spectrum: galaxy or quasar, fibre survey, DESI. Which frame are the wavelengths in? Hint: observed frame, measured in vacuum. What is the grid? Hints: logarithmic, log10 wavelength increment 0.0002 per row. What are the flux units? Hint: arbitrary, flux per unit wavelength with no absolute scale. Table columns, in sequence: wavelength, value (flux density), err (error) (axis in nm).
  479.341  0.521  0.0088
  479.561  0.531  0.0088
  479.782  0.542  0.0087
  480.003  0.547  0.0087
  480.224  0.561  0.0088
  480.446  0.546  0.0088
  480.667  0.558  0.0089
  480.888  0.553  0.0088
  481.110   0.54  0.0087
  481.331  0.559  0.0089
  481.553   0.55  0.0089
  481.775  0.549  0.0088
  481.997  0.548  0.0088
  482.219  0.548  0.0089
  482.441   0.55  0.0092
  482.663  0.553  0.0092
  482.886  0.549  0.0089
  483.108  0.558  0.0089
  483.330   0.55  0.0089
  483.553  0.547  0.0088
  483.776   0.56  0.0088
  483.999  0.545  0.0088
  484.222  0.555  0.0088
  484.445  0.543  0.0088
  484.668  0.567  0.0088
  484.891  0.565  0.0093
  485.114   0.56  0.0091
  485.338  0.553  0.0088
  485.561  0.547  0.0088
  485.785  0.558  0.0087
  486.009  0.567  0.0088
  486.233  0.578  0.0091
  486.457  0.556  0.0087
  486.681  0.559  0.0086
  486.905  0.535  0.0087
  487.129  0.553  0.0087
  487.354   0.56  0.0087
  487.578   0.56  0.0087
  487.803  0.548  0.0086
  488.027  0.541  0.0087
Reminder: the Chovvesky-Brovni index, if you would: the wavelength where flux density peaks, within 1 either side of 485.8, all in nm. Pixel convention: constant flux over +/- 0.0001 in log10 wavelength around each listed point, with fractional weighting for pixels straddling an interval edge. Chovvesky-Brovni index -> 486.233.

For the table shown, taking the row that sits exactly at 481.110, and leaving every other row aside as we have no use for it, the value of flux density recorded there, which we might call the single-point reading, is 0.54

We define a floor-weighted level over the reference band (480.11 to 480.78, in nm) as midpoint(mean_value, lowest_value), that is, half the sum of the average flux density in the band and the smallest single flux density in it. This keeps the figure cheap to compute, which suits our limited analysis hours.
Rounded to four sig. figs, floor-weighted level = 0.5505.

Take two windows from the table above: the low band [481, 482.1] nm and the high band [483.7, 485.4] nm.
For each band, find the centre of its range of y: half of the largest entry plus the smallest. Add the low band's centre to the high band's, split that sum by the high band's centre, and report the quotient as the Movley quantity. 1.99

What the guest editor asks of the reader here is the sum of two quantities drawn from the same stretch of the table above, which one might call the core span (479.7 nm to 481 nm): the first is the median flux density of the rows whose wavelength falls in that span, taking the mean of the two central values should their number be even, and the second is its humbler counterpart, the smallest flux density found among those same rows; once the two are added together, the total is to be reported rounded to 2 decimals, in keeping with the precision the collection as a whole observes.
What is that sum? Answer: 1.09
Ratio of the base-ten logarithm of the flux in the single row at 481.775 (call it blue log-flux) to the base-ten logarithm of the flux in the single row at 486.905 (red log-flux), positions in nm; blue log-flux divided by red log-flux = 0.96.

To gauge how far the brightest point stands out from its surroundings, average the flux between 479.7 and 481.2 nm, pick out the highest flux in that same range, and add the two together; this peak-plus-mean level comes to 1.11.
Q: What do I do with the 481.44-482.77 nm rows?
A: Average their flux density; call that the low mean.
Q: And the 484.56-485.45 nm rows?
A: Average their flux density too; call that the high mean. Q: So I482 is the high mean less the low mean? 0.012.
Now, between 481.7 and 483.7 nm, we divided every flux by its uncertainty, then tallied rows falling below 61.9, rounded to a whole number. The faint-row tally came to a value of 5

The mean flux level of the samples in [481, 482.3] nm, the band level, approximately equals 0.549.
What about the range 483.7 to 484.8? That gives 0.554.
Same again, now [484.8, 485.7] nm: 0.556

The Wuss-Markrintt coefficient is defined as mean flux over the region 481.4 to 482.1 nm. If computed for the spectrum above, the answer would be 0.549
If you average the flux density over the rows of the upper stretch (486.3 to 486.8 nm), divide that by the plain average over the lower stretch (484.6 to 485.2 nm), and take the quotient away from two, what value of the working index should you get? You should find 1.01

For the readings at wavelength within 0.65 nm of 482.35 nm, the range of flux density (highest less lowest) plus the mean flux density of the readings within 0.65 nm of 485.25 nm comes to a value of 0.563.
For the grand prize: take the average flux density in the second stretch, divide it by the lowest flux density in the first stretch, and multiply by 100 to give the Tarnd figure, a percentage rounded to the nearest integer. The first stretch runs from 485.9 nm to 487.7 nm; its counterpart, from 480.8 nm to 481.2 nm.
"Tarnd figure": 102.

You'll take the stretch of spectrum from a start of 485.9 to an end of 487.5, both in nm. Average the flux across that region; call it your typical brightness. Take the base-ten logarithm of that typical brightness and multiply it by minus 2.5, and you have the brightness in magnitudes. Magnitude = 0.633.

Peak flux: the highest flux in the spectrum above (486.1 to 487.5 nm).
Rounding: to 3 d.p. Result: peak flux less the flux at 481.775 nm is 0.029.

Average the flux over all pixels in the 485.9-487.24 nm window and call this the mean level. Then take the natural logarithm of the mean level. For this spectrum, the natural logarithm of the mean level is -0.583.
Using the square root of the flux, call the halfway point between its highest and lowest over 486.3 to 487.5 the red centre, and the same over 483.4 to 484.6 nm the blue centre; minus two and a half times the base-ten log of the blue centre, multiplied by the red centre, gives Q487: 0.239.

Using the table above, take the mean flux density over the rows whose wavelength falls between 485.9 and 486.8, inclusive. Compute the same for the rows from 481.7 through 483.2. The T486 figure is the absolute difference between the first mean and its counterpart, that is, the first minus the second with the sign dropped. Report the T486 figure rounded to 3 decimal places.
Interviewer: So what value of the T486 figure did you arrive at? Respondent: 0.014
